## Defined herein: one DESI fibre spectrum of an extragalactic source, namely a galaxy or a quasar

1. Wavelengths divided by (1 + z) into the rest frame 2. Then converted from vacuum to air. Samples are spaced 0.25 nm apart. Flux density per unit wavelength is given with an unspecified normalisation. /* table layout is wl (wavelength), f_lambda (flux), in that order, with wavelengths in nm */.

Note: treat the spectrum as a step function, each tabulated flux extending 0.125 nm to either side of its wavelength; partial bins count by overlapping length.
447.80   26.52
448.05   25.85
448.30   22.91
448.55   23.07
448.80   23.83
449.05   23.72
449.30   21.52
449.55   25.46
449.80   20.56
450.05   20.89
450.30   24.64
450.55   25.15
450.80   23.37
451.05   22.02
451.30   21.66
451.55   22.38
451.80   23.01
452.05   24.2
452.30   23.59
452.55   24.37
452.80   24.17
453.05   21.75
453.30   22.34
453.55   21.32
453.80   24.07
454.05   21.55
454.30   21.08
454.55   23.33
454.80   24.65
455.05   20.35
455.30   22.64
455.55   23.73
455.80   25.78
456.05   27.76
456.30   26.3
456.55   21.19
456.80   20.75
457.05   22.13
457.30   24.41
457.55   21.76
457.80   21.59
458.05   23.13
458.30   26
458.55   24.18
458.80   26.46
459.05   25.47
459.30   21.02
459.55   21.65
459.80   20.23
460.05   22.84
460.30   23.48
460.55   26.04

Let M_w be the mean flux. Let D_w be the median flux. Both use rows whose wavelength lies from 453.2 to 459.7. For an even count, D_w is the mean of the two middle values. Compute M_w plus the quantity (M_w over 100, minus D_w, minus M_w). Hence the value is -22.7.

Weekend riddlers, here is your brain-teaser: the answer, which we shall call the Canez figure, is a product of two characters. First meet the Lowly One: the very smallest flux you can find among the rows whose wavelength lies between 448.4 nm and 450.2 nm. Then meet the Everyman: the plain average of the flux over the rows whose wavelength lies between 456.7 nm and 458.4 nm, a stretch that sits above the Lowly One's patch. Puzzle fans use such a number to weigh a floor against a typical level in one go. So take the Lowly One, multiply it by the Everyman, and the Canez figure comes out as 469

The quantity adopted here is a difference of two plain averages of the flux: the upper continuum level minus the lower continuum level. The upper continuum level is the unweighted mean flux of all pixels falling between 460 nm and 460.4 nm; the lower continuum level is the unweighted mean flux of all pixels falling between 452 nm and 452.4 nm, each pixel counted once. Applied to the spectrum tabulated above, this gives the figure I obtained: -0.7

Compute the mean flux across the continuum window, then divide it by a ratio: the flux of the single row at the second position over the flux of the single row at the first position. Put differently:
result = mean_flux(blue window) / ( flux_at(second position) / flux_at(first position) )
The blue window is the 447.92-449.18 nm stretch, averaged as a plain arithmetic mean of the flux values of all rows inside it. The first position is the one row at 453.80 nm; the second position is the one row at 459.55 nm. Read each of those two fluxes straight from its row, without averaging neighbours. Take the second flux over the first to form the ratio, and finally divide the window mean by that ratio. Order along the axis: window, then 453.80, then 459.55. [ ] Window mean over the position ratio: 27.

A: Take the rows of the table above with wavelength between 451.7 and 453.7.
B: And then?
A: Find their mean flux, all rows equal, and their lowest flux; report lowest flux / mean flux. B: 0.923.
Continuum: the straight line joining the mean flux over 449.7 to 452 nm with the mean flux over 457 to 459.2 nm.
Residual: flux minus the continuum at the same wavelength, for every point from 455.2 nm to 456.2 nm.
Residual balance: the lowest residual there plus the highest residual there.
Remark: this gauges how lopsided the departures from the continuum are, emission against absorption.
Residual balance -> 3.4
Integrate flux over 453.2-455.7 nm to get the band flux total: 56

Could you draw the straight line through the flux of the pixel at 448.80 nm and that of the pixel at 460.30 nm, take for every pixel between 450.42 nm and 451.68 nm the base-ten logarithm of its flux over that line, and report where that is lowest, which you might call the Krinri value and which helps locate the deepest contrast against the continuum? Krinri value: 451.30 nm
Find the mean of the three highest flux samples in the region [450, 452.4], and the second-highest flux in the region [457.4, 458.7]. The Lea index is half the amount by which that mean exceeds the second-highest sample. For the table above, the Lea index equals 0.2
